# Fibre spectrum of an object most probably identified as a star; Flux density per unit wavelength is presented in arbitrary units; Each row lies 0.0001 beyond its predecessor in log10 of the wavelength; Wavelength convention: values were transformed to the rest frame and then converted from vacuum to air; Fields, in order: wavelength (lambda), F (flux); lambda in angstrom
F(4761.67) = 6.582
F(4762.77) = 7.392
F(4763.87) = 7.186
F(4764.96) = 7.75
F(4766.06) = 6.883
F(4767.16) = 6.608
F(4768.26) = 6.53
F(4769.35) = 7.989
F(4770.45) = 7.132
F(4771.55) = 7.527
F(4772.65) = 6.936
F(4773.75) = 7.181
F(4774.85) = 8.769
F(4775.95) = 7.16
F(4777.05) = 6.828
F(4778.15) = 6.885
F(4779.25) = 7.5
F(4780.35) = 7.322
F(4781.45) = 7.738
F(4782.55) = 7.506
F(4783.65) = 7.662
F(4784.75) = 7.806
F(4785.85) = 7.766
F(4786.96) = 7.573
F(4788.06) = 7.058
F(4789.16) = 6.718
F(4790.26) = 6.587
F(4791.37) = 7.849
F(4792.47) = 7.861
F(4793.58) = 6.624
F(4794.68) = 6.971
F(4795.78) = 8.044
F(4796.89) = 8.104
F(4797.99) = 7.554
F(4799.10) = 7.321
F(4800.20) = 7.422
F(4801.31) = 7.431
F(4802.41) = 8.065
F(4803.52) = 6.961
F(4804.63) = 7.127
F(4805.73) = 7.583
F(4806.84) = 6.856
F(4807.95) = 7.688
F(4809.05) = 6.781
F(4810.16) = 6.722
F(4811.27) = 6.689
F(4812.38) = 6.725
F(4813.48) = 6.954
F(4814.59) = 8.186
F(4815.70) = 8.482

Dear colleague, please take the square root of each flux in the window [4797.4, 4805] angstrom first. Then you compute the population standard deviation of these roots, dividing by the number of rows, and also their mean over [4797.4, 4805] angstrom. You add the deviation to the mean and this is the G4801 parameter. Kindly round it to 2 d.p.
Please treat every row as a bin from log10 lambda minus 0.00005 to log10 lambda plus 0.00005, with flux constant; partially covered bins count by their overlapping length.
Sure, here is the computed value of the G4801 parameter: 2.78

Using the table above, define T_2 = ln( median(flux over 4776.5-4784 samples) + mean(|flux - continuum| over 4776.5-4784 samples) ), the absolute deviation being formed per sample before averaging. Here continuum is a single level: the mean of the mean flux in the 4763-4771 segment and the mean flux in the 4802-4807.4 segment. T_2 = 2.06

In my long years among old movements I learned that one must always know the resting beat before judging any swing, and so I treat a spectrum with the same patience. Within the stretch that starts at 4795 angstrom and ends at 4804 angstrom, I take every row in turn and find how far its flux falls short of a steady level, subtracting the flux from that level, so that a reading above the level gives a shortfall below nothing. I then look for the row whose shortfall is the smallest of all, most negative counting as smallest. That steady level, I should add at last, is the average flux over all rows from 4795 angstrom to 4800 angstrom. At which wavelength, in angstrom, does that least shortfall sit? 4796.89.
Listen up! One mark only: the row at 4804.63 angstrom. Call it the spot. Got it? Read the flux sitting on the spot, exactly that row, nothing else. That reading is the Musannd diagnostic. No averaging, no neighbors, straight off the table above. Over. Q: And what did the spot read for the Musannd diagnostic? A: 7.127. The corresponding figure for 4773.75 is 7.181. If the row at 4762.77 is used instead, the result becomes 7.392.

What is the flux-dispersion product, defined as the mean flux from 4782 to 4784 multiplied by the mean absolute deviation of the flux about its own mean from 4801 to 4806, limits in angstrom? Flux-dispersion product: 2.37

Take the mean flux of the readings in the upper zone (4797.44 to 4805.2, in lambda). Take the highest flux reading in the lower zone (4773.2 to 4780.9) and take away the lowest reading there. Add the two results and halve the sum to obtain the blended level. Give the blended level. 4.7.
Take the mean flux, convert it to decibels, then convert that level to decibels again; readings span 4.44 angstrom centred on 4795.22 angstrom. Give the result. 9.40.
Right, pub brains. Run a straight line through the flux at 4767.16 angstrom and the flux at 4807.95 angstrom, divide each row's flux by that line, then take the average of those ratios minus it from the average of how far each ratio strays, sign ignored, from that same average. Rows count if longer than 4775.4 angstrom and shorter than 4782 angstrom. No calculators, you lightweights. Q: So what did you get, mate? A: -1.01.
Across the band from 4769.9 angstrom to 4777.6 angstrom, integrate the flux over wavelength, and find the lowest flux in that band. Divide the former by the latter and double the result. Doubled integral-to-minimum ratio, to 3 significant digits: 16.6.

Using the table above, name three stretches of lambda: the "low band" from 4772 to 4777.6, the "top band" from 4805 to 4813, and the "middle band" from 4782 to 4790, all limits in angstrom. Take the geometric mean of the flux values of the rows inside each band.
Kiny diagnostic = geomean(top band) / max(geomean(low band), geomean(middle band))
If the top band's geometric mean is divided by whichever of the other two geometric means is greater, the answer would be 0.941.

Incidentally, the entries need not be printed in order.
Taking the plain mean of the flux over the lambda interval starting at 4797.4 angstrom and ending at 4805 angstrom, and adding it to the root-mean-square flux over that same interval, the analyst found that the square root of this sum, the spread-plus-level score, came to 3.85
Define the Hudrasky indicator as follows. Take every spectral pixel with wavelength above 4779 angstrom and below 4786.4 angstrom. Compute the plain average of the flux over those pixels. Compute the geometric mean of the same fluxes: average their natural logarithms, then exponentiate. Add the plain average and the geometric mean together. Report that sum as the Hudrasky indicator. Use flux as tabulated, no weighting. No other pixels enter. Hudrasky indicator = 15.2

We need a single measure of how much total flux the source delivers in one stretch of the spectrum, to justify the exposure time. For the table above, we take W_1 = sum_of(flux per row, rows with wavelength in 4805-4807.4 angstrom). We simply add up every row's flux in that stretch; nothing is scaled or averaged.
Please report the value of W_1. 14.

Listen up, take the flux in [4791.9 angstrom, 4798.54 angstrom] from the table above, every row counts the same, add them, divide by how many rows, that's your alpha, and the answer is 7.53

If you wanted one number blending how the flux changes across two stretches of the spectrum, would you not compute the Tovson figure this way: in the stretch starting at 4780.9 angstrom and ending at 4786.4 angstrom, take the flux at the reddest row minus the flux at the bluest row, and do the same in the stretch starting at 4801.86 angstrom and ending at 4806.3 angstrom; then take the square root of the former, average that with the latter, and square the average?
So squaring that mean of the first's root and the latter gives 0.025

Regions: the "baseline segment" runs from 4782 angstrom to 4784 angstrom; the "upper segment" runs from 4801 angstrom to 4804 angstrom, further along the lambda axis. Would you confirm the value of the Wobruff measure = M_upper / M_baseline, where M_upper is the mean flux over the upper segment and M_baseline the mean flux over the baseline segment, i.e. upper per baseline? 0.99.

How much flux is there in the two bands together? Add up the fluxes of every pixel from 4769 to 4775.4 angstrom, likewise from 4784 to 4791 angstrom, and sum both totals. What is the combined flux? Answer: 89.0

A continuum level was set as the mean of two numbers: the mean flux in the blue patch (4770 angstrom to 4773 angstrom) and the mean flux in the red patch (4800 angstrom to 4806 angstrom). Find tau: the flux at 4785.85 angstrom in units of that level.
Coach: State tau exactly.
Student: 1.06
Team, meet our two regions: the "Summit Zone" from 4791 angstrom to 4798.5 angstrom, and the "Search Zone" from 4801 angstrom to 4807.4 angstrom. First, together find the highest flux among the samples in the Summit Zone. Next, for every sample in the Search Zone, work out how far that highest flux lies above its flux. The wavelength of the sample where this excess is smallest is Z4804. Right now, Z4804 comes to 4802.41 angstrom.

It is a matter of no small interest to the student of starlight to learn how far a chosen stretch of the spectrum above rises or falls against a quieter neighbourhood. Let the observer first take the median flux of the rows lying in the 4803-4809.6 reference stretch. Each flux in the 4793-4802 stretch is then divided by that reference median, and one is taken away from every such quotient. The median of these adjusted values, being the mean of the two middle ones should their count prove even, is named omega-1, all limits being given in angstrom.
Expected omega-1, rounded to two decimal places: 0.05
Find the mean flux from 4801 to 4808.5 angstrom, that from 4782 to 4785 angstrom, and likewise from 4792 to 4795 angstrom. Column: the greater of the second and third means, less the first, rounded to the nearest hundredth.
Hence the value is 0.27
